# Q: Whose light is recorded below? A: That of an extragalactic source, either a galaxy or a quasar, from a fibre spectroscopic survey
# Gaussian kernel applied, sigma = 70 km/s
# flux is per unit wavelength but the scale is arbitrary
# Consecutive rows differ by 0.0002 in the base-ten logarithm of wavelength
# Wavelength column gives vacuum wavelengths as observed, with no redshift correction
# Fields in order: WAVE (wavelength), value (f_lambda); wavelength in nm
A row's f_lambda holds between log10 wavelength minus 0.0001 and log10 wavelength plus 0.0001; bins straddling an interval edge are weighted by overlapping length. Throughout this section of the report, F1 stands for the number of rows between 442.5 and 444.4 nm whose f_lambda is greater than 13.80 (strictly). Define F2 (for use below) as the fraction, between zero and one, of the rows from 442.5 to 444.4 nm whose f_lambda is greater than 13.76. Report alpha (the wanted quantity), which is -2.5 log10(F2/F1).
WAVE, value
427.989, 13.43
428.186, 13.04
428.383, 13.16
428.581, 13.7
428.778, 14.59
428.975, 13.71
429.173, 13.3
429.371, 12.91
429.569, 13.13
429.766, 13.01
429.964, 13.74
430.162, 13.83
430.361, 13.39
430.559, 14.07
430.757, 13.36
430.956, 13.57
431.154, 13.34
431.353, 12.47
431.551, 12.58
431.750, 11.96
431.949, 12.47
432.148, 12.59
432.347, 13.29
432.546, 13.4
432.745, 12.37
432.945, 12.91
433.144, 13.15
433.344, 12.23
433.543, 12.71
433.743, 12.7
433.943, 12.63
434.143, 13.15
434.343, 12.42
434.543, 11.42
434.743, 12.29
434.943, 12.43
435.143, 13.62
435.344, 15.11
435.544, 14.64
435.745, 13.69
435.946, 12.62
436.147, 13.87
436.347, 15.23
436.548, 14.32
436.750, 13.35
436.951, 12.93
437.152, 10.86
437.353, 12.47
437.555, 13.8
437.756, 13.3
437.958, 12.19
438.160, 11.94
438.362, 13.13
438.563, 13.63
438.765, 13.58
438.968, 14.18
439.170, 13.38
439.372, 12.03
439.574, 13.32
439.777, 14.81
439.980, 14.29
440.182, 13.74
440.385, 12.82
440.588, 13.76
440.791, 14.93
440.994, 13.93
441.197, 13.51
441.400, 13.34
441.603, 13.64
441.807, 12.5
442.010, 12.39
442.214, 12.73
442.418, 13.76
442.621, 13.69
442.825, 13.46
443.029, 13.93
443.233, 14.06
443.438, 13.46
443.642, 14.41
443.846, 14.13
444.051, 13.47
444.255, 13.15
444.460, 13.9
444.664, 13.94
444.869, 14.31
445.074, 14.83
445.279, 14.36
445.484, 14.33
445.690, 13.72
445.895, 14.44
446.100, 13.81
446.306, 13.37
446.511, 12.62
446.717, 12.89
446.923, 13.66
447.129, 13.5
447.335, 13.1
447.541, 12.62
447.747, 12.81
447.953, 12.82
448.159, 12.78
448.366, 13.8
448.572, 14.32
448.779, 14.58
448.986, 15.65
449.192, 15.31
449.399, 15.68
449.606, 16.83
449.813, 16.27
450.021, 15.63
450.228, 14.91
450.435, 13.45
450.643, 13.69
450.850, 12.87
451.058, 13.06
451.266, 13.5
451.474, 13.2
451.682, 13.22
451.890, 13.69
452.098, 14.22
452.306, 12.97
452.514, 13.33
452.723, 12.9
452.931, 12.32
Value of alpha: 2.4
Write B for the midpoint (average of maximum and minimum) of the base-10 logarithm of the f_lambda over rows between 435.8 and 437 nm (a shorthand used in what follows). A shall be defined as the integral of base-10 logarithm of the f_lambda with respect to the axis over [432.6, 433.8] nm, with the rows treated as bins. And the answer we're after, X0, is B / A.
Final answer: 0.86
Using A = 1.32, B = 1.14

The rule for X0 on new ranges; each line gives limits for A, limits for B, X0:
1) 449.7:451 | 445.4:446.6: 0.75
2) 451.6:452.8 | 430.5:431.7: 0.83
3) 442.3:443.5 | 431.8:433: 0.81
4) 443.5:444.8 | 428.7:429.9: 0.77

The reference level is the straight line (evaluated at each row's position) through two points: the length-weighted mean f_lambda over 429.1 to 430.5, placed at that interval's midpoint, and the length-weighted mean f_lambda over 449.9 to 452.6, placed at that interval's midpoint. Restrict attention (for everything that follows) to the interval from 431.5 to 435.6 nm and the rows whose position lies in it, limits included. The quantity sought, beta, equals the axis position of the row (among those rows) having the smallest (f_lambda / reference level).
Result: 434.543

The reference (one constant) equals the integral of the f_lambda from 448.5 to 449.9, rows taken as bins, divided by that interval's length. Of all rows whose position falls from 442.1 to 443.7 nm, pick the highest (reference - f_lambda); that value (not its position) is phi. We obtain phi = 2.8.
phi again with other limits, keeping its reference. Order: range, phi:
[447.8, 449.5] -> 2.8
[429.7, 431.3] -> 2.5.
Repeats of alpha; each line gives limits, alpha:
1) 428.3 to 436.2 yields 4.0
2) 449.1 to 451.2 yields 2.5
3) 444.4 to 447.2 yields 2.9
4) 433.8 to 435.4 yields 2.3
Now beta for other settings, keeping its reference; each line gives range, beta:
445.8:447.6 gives 447.541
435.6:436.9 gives 435.946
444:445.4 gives 444.255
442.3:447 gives 446.511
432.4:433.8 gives 433.344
